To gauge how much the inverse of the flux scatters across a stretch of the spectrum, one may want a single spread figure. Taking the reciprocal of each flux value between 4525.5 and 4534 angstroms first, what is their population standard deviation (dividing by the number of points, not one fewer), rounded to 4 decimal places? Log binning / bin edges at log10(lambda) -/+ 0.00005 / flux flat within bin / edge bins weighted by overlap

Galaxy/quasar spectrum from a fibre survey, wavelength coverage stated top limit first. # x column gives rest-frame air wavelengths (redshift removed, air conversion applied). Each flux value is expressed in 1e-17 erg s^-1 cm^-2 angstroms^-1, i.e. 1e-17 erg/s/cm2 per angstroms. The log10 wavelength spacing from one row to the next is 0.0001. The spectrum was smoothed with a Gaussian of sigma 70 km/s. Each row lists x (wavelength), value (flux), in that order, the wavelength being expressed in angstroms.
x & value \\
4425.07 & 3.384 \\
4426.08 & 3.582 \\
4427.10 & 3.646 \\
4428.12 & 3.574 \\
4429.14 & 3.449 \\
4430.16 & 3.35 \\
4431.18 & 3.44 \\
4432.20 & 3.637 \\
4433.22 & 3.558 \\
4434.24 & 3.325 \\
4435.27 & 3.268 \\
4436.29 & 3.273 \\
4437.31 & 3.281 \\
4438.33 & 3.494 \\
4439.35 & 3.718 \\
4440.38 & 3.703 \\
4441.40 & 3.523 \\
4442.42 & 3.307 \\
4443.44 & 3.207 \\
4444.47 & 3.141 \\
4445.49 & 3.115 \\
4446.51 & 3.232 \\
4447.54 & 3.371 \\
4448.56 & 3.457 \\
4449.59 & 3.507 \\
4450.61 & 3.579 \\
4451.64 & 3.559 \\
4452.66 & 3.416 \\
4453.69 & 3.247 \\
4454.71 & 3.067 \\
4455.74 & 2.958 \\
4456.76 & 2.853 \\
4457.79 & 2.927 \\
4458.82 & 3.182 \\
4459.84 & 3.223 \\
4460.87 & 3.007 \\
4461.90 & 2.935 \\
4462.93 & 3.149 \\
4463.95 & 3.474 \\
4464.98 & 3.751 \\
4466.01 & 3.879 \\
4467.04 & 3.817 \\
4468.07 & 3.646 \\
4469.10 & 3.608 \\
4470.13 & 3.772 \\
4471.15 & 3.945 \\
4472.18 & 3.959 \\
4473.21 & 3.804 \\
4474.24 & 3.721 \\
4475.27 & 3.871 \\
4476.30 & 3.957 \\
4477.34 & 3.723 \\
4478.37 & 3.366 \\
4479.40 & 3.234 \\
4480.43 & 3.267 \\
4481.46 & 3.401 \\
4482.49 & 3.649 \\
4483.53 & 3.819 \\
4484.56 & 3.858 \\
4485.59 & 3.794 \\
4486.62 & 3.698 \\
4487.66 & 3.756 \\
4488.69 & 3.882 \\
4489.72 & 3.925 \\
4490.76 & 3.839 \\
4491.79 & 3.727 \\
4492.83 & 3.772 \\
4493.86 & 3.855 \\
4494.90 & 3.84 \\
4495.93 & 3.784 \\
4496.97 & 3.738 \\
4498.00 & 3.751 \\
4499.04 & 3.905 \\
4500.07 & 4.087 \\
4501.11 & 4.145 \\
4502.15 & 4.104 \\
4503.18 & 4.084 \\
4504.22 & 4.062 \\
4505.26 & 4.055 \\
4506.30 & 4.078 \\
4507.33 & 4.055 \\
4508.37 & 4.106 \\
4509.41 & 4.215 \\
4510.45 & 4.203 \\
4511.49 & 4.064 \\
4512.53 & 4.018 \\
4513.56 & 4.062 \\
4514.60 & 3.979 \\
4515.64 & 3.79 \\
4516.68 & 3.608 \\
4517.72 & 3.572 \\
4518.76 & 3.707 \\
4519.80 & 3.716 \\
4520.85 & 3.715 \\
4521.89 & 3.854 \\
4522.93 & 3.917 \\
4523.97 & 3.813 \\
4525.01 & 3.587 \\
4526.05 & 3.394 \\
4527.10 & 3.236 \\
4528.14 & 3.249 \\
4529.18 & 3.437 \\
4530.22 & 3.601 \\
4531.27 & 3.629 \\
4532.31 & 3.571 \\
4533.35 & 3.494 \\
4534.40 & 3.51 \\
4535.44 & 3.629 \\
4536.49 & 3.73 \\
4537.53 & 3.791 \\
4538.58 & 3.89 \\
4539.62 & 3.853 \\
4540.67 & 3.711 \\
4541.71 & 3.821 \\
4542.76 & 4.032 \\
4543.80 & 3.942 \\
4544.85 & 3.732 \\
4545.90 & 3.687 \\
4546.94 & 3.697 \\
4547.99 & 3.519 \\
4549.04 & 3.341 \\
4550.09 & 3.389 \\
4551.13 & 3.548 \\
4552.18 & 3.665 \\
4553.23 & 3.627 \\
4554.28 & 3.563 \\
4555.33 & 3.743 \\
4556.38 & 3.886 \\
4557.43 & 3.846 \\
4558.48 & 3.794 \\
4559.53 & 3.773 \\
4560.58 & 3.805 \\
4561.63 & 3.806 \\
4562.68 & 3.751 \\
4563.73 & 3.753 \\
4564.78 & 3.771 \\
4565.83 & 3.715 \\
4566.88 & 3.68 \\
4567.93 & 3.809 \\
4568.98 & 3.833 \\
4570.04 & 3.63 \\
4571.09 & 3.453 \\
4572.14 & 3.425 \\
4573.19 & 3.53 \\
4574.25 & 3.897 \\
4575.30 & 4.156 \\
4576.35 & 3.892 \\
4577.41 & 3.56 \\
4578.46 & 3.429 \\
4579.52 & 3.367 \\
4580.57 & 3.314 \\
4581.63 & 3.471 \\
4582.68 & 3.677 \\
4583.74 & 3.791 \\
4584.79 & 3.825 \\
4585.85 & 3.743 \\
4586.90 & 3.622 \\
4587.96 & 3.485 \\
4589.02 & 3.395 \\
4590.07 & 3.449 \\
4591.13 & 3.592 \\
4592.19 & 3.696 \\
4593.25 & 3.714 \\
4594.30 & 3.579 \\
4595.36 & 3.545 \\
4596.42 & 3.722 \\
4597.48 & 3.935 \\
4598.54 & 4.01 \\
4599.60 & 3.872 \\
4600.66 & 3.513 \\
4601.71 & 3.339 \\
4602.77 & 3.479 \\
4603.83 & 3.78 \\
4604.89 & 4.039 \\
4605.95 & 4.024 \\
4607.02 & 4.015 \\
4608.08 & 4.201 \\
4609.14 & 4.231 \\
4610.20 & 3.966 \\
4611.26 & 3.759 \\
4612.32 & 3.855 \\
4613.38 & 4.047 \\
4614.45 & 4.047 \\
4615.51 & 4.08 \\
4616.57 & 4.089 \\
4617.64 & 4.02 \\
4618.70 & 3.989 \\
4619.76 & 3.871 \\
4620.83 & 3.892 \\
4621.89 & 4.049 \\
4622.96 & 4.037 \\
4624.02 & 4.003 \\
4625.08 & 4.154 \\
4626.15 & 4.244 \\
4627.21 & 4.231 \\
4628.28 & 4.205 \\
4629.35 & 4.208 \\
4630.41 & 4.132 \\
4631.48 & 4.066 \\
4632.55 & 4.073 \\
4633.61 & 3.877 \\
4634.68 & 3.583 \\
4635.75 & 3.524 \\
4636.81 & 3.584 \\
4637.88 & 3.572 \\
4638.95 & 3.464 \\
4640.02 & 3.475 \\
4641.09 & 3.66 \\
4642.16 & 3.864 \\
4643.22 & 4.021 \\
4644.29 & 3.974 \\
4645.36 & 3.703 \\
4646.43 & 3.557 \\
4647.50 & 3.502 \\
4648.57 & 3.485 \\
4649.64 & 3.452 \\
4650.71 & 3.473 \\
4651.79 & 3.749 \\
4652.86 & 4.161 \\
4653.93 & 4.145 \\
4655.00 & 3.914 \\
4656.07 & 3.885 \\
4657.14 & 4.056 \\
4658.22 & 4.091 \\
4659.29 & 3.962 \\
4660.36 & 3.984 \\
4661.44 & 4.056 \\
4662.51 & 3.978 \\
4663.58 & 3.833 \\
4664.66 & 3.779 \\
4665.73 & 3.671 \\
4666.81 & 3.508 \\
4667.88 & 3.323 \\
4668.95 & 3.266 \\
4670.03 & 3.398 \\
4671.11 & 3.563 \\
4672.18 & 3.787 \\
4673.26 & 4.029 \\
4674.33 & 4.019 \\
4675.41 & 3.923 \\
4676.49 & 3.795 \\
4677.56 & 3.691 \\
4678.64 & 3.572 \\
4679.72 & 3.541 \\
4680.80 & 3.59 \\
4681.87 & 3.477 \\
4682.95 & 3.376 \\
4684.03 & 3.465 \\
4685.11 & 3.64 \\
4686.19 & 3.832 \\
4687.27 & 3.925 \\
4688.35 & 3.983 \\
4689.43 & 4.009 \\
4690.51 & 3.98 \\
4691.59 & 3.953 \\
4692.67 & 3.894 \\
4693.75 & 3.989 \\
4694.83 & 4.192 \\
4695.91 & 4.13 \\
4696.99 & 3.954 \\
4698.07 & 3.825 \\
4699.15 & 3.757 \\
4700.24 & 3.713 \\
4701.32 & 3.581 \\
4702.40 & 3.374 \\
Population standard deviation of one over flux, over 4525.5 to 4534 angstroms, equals 0.0121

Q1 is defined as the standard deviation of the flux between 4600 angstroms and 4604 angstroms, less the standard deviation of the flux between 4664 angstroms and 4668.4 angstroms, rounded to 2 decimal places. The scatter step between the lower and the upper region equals -0.01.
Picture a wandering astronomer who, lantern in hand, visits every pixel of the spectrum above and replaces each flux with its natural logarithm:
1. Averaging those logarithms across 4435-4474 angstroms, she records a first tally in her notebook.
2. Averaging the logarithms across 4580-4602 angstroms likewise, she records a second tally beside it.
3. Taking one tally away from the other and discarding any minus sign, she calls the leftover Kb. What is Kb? 0.068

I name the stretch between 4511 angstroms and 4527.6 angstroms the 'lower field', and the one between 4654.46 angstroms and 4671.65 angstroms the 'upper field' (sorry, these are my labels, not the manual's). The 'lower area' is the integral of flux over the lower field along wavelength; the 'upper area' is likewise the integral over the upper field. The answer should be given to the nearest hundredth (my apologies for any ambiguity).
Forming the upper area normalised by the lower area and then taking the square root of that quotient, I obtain 1.02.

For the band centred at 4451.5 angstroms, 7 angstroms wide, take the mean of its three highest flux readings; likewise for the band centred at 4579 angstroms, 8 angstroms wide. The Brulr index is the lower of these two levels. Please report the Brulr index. 3.5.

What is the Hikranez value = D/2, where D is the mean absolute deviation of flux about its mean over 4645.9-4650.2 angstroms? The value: 0.015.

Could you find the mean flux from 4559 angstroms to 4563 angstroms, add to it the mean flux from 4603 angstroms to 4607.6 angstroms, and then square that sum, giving 60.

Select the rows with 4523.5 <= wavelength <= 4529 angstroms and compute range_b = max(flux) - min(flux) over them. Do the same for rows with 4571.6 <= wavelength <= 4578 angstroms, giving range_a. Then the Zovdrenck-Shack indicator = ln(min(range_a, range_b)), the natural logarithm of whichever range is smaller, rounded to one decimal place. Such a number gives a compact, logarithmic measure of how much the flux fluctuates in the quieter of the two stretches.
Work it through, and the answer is -0.5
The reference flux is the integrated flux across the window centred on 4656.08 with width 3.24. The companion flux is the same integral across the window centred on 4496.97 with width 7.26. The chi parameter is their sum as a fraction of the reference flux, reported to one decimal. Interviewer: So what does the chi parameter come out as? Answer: 3.2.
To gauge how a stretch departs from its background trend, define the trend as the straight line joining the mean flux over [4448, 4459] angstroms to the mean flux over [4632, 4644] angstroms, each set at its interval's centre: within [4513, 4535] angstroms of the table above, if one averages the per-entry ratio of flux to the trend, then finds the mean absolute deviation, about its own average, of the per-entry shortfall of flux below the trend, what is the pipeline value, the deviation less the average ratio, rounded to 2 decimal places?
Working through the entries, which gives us -0.88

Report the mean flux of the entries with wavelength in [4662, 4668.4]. 3.68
